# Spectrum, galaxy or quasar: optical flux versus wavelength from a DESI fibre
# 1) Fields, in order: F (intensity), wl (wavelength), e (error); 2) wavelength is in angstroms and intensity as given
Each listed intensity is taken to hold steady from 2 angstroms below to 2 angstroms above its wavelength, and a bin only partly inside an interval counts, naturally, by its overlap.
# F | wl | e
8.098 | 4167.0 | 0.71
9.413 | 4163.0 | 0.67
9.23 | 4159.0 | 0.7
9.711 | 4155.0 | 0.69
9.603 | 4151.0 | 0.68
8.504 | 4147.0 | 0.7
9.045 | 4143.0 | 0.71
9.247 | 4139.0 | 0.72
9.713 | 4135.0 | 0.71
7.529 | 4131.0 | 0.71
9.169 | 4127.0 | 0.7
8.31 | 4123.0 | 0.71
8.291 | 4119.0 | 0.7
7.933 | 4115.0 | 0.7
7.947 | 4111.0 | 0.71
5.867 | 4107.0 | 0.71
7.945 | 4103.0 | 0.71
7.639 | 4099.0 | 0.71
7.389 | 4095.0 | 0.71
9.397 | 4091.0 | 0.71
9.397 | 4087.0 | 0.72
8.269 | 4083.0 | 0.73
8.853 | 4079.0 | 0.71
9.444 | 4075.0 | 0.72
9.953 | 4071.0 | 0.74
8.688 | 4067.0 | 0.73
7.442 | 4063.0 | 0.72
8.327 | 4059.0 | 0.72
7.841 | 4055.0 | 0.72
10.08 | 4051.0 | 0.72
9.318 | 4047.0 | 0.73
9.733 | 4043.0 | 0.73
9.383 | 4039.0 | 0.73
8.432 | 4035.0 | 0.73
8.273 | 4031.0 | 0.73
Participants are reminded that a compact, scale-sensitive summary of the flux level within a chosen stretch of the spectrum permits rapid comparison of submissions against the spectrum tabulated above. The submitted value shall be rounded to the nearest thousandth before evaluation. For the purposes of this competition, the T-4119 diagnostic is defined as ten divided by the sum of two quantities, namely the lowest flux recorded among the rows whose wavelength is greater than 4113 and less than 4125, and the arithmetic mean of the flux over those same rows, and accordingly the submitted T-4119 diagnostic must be 0.621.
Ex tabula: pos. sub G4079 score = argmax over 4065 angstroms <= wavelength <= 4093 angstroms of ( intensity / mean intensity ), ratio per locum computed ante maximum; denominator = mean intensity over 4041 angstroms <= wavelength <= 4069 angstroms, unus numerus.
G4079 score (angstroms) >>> 4071.0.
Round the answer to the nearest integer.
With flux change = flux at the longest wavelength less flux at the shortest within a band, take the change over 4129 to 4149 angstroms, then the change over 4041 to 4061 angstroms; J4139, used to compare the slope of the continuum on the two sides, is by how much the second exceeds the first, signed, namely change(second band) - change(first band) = -2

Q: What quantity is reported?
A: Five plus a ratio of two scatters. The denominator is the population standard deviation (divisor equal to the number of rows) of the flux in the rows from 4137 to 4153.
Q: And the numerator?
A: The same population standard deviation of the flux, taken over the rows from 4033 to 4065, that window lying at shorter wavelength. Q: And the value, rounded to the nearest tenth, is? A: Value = 7.2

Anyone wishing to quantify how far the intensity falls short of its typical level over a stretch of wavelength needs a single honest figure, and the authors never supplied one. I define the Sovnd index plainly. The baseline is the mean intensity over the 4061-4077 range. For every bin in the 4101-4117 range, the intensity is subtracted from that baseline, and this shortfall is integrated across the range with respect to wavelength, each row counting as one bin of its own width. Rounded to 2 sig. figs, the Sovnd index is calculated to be 23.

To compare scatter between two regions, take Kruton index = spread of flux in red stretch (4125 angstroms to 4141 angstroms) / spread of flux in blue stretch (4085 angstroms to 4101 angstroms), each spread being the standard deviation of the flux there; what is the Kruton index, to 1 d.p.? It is 0.9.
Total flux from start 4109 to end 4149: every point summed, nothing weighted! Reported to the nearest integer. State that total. 86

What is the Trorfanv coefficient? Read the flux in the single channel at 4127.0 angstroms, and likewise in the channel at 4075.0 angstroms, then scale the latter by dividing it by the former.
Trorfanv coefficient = 1.03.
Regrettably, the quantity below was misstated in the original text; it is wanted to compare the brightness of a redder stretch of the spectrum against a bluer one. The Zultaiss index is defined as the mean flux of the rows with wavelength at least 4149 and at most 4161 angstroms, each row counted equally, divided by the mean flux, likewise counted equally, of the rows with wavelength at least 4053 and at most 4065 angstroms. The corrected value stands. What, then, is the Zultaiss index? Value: 1.21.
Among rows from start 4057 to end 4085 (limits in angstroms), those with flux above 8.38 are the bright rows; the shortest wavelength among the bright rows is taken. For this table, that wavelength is 4067.0 angstroms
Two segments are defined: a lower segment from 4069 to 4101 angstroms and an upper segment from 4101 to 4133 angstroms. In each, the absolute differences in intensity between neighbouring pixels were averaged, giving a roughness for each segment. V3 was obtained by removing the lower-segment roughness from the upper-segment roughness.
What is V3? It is 0.28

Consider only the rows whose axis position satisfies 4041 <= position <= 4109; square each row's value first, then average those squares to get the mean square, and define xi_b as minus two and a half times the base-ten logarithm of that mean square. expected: -4.68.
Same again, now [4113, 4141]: -4.68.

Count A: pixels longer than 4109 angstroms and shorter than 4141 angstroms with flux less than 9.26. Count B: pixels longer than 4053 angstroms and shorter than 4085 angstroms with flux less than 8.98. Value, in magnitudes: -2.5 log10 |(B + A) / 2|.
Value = -2.03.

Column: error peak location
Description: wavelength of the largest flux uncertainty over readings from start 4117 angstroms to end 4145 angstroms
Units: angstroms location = 4139.0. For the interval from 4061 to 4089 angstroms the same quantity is 4071.0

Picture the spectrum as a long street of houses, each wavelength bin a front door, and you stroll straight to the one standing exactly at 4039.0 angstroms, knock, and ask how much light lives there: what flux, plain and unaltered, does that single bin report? 9.383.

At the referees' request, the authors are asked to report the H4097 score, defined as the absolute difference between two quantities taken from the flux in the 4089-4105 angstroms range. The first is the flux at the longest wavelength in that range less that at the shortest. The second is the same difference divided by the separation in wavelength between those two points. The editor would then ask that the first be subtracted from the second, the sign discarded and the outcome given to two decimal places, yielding 1.33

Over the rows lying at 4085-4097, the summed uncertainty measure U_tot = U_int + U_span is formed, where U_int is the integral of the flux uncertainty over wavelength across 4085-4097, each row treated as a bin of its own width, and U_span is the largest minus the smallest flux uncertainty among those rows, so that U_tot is 8.57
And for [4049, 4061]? 8.64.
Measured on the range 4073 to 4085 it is 8.66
